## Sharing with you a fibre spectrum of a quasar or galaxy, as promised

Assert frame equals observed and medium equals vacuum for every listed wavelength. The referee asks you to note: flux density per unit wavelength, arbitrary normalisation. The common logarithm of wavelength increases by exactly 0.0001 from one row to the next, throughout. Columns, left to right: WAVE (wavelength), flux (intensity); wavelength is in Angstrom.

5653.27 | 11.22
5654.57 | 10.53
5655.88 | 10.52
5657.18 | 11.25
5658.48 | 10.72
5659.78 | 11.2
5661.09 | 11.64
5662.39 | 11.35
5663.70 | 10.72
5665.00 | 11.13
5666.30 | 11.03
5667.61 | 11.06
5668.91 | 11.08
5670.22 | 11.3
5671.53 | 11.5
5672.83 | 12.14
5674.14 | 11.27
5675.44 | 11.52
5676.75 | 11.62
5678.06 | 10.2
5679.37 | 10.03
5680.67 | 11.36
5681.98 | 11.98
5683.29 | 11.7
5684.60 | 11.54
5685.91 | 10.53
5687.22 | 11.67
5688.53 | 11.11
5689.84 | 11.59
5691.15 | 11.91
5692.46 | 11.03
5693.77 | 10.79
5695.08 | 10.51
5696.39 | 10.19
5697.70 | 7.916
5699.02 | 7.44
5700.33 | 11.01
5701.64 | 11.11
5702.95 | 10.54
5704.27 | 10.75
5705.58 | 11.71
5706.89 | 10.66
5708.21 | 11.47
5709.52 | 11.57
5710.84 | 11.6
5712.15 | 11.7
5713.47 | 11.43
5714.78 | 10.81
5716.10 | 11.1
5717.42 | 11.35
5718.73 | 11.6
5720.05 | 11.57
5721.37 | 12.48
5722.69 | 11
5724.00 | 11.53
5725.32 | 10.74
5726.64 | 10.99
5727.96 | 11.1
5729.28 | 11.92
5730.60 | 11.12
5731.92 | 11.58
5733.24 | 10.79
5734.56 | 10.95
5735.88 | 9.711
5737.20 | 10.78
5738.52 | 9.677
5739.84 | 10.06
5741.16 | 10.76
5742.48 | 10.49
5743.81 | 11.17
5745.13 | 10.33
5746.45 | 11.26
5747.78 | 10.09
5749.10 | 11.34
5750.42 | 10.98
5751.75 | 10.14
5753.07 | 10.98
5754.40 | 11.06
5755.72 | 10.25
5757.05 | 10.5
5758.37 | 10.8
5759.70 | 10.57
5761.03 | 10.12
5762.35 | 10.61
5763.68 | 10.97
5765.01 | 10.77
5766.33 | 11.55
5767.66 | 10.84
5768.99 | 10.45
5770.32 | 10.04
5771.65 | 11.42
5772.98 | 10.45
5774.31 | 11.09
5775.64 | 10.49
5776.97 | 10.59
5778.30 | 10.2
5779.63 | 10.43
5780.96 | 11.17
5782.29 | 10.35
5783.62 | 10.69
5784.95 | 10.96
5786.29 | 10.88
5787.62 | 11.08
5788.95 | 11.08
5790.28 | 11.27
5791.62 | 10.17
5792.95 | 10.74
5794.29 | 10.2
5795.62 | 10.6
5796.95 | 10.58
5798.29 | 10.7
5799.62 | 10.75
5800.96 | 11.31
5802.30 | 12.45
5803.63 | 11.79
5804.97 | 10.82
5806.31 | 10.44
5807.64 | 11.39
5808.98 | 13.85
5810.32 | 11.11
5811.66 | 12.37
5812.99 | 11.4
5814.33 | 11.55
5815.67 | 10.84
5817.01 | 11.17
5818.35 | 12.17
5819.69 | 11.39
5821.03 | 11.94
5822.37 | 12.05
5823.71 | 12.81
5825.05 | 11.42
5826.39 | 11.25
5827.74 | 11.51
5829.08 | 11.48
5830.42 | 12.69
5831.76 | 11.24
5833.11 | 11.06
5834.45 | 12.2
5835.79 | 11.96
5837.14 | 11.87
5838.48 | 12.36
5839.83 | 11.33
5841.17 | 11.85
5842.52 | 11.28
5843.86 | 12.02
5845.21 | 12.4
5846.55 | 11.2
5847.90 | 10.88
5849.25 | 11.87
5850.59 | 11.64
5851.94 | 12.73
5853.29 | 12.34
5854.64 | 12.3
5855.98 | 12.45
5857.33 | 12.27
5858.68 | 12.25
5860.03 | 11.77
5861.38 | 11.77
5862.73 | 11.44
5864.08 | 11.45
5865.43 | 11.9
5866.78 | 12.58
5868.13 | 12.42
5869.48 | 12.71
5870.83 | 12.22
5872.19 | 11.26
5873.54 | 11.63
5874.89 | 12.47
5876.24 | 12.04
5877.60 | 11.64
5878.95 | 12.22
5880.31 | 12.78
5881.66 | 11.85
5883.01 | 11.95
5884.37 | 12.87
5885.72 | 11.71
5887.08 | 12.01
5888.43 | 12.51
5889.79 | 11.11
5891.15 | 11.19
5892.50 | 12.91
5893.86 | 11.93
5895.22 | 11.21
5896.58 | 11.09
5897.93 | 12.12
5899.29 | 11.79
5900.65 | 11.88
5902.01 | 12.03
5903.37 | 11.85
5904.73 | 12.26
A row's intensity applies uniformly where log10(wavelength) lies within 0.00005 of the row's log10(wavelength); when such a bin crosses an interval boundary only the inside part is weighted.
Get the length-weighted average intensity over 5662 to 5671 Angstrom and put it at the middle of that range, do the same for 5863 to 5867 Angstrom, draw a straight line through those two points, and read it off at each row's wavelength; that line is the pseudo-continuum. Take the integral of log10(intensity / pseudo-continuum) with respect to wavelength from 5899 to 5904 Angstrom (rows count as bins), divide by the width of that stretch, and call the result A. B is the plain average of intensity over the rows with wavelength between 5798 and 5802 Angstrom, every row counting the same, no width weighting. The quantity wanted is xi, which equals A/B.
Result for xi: -0.0003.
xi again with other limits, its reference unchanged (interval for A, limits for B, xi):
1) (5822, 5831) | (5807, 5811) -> 0.0005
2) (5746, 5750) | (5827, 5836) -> -0.0018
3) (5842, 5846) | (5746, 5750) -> 0.0004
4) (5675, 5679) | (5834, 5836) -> -0.0004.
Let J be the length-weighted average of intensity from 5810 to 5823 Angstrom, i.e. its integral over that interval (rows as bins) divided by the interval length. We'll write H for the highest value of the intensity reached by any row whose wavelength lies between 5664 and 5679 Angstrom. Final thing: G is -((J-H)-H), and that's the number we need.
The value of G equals 12.7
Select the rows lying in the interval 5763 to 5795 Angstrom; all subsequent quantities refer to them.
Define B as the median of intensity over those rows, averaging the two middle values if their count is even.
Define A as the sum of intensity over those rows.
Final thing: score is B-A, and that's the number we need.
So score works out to -247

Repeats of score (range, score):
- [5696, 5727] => -251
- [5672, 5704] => -250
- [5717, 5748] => -252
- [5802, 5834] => -269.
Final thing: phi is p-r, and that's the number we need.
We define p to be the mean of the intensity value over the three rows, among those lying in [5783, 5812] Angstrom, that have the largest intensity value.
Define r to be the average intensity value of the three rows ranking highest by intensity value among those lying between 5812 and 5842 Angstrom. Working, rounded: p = 12.9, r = 12.62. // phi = 0.3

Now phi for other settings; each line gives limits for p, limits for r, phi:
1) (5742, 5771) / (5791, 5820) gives -1.5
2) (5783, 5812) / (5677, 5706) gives 1.0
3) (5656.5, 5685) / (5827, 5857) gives -0.7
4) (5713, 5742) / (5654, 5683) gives 0.1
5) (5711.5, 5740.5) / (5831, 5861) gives -0.5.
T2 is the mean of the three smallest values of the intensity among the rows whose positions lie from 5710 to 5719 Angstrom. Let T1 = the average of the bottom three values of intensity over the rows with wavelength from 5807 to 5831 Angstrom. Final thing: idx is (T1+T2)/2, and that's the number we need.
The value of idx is 11.1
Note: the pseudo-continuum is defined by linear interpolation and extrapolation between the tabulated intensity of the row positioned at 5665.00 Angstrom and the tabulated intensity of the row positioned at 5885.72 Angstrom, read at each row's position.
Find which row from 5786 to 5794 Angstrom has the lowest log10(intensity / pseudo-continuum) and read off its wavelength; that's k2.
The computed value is 5791.62 Angstrom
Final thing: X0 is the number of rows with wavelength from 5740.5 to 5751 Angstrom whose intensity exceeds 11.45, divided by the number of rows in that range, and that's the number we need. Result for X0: 0.00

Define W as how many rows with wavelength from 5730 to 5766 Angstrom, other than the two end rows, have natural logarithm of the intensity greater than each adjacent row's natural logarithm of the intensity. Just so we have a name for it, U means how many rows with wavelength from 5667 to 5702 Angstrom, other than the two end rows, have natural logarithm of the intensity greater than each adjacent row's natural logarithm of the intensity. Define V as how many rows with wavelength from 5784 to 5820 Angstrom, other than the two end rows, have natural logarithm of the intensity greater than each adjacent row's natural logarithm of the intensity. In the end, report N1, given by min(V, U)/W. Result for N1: 0.50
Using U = 5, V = 8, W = 10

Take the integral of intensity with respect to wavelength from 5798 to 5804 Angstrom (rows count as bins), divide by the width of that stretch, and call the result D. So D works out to 11.4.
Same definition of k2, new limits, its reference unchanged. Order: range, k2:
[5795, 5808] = 5806.31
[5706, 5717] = 5706.89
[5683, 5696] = 5695.08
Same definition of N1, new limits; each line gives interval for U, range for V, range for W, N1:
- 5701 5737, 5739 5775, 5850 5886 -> 1.14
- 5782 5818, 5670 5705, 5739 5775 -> 0.67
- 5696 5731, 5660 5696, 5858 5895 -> 0.86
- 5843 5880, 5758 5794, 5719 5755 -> 0.70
